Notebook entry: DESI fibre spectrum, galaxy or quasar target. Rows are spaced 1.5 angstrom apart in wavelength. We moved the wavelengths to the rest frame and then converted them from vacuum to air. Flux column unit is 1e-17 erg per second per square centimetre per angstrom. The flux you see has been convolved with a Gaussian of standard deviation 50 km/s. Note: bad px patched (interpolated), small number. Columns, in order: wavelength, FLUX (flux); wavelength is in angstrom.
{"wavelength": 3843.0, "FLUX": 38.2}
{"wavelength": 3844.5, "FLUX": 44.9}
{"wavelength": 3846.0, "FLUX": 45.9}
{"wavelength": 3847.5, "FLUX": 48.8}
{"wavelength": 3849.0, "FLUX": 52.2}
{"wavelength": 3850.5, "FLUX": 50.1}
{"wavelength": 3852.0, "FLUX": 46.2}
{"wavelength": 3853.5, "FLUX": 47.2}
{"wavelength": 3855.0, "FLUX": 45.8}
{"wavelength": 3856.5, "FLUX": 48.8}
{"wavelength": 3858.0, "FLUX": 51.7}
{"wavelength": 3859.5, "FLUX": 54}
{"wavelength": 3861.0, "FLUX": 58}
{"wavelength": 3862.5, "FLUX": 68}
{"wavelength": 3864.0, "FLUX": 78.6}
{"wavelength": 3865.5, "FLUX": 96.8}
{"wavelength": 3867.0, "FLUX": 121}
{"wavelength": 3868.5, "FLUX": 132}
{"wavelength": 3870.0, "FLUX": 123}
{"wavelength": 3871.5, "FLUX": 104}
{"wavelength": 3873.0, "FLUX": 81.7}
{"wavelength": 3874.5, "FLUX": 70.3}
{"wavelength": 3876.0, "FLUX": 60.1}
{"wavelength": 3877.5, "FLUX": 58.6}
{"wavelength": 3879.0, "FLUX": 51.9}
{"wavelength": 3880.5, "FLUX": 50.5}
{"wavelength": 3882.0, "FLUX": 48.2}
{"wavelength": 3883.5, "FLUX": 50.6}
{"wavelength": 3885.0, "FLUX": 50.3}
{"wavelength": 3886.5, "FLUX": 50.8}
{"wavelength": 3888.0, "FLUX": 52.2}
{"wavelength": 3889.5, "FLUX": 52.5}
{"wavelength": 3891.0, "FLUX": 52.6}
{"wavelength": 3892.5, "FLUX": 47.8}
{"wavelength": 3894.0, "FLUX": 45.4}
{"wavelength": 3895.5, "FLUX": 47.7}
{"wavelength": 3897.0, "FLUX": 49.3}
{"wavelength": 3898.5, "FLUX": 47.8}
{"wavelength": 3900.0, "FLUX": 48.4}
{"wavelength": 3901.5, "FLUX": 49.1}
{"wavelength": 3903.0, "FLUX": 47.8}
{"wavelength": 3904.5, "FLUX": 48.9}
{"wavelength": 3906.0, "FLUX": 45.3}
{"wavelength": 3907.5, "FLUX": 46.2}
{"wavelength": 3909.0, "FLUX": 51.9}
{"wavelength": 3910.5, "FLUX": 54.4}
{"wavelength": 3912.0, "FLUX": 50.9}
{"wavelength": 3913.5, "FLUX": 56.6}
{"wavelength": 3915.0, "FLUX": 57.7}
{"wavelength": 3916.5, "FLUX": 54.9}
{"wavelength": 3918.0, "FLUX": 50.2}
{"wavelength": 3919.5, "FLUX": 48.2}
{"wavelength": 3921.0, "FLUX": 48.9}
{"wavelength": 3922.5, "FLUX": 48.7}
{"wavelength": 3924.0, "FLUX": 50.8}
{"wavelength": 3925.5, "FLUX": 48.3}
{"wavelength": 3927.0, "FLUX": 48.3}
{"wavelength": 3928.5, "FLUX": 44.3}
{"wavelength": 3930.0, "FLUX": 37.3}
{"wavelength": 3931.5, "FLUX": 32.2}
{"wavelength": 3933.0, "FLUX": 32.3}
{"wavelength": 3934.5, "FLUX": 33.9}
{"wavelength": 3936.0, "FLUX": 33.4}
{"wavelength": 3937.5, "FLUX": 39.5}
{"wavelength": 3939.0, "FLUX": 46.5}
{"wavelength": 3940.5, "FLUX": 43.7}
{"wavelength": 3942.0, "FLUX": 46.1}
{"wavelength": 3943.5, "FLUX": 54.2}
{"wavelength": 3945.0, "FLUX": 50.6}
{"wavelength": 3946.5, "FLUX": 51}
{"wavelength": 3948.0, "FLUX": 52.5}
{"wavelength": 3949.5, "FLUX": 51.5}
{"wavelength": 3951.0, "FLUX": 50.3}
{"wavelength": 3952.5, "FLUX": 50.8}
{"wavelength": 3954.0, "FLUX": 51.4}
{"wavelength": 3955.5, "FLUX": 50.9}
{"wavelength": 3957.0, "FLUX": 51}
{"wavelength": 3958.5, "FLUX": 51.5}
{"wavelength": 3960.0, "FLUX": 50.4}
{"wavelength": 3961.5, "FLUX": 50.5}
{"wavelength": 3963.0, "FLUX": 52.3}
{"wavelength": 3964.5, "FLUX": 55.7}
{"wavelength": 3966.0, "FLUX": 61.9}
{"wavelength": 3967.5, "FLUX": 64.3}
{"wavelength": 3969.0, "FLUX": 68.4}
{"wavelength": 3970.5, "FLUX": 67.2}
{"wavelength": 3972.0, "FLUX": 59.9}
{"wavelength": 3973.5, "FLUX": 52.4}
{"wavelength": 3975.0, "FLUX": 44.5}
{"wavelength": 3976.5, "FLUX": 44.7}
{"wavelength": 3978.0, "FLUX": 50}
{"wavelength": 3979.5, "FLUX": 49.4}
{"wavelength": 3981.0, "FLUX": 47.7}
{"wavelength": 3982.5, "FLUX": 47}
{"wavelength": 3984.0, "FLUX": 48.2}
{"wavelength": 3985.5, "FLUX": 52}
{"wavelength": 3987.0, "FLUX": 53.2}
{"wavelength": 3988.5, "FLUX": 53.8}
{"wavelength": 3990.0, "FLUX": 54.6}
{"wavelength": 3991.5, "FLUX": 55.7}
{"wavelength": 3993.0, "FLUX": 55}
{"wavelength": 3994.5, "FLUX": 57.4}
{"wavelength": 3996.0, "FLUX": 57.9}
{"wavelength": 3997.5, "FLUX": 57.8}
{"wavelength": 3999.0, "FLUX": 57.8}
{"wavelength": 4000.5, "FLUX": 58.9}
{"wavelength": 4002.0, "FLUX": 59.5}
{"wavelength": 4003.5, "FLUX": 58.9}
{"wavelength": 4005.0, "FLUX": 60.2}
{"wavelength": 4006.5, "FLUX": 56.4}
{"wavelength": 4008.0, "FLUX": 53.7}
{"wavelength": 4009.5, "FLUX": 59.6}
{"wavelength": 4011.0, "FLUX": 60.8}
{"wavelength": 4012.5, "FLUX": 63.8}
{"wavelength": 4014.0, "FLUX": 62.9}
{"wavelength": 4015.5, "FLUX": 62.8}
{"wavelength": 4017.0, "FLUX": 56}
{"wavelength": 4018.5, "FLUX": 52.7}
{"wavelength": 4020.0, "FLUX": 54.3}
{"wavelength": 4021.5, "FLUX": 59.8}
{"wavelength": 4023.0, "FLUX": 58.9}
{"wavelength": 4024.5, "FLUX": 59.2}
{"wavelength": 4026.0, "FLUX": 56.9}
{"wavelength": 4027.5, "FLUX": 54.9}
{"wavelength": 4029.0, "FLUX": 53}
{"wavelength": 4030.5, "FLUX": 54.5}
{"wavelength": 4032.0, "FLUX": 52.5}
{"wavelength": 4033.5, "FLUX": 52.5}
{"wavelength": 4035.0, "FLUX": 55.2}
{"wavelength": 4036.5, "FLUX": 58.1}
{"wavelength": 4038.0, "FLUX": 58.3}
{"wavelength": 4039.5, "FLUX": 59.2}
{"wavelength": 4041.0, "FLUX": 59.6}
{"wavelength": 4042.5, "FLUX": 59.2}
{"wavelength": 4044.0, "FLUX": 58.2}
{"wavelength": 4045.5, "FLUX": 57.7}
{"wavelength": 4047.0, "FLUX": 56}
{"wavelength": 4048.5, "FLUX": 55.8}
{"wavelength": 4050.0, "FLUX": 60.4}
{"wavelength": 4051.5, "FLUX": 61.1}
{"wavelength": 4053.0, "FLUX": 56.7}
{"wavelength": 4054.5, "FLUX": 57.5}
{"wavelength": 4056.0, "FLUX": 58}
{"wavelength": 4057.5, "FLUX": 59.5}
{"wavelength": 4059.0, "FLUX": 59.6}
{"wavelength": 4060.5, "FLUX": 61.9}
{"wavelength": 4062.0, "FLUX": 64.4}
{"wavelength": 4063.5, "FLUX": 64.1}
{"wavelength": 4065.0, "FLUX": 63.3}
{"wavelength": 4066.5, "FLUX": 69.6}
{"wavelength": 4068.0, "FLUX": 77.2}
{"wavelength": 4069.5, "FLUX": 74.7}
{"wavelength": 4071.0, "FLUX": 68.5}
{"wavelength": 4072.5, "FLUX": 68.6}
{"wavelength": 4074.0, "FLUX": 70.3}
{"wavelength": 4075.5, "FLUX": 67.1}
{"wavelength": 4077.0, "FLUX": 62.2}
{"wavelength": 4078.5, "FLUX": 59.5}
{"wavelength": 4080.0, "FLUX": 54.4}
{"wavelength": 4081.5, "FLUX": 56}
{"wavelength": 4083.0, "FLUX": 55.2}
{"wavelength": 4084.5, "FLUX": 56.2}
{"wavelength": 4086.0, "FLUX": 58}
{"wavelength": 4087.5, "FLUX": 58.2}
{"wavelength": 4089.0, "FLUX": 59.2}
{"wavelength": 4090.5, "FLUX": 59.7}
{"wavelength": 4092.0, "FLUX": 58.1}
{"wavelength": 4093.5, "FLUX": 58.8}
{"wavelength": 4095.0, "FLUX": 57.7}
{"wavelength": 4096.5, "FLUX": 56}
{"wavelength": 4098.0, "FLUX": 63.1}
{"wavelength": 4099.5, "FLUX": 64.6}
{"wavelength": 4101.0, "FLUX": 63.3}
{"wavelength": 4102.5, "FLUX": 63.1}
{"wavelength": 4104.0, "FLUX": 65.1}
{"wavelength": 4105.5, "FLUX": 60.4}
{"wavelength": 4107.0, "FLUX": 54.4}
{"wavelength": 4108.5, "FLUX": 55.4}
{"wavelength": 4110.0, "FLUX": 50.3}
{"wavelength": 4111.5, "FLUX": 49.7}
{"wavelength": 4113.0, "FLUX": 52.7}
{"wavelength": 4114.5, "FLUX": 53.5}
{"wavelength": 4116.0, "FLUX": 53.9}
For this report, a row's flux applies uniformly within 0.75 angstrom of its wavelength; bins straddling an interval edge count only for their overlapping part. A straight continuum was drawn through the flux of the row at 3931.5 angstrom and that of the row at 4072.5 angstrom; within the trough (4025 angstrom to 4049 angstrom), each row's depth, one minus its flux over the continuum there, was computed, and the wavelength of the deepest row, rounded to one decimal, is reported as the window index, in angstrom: 4048.5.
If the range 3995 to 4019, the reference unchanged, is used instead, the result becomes 4018.5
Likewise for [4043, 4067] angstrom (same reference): 4053.0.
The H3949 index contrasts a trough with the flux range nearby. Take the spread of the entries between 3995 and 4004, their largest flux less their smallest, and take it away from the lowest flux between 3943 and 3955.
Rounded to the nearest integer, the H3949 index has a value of 49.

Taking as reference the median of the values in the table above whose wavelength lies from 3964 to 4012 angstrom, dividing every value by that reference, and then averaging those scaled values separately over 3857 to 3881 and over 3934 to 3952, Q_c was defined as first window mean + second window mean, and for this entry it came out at 2.23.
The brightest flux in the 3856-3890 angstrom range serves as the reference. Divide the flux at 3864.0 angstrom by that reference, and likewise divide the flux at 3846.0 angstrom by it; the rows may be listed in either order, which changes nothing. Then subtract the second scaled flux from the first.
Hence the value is 0.25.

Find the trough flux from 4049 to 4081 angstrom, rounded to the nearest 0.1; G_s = 54.4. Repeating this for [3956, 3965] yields 50.4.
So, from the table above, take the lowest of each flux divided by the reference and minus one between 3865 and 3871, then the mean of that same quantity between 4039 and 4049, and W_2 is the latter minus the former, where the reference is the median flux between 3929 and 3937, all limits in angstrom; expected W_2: -1.16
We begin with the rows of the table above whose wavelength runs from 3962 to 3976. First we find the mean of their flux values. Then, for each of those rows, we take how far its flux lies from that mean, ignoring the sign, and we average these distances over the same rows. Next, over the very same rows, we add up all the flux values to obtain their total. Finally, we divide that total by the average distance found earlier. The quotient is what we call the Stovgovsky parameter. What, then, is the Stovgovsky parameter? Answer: 81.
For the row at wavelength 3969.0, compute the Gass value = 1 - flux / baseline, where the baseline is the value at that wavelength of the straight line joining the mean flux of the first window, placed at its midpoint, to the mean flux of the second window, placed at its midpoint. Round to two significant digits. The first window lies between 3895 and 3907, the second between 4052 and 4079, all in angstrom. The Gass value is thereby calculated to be -0.25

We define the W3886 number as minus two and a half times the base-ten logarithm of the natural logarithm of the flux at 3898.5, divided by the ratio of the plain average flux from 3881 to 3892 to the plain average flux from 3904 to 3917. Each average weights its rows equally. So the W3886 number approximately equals -1.49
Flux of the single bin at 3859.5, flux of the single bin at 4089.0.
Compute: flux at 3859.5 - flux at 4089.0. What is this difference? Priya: -5.2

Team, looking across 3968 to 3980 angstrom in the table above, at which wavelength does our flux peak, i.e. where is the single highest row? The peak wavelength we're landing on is 3969.0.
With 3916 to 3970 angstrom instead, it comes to 3969.0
